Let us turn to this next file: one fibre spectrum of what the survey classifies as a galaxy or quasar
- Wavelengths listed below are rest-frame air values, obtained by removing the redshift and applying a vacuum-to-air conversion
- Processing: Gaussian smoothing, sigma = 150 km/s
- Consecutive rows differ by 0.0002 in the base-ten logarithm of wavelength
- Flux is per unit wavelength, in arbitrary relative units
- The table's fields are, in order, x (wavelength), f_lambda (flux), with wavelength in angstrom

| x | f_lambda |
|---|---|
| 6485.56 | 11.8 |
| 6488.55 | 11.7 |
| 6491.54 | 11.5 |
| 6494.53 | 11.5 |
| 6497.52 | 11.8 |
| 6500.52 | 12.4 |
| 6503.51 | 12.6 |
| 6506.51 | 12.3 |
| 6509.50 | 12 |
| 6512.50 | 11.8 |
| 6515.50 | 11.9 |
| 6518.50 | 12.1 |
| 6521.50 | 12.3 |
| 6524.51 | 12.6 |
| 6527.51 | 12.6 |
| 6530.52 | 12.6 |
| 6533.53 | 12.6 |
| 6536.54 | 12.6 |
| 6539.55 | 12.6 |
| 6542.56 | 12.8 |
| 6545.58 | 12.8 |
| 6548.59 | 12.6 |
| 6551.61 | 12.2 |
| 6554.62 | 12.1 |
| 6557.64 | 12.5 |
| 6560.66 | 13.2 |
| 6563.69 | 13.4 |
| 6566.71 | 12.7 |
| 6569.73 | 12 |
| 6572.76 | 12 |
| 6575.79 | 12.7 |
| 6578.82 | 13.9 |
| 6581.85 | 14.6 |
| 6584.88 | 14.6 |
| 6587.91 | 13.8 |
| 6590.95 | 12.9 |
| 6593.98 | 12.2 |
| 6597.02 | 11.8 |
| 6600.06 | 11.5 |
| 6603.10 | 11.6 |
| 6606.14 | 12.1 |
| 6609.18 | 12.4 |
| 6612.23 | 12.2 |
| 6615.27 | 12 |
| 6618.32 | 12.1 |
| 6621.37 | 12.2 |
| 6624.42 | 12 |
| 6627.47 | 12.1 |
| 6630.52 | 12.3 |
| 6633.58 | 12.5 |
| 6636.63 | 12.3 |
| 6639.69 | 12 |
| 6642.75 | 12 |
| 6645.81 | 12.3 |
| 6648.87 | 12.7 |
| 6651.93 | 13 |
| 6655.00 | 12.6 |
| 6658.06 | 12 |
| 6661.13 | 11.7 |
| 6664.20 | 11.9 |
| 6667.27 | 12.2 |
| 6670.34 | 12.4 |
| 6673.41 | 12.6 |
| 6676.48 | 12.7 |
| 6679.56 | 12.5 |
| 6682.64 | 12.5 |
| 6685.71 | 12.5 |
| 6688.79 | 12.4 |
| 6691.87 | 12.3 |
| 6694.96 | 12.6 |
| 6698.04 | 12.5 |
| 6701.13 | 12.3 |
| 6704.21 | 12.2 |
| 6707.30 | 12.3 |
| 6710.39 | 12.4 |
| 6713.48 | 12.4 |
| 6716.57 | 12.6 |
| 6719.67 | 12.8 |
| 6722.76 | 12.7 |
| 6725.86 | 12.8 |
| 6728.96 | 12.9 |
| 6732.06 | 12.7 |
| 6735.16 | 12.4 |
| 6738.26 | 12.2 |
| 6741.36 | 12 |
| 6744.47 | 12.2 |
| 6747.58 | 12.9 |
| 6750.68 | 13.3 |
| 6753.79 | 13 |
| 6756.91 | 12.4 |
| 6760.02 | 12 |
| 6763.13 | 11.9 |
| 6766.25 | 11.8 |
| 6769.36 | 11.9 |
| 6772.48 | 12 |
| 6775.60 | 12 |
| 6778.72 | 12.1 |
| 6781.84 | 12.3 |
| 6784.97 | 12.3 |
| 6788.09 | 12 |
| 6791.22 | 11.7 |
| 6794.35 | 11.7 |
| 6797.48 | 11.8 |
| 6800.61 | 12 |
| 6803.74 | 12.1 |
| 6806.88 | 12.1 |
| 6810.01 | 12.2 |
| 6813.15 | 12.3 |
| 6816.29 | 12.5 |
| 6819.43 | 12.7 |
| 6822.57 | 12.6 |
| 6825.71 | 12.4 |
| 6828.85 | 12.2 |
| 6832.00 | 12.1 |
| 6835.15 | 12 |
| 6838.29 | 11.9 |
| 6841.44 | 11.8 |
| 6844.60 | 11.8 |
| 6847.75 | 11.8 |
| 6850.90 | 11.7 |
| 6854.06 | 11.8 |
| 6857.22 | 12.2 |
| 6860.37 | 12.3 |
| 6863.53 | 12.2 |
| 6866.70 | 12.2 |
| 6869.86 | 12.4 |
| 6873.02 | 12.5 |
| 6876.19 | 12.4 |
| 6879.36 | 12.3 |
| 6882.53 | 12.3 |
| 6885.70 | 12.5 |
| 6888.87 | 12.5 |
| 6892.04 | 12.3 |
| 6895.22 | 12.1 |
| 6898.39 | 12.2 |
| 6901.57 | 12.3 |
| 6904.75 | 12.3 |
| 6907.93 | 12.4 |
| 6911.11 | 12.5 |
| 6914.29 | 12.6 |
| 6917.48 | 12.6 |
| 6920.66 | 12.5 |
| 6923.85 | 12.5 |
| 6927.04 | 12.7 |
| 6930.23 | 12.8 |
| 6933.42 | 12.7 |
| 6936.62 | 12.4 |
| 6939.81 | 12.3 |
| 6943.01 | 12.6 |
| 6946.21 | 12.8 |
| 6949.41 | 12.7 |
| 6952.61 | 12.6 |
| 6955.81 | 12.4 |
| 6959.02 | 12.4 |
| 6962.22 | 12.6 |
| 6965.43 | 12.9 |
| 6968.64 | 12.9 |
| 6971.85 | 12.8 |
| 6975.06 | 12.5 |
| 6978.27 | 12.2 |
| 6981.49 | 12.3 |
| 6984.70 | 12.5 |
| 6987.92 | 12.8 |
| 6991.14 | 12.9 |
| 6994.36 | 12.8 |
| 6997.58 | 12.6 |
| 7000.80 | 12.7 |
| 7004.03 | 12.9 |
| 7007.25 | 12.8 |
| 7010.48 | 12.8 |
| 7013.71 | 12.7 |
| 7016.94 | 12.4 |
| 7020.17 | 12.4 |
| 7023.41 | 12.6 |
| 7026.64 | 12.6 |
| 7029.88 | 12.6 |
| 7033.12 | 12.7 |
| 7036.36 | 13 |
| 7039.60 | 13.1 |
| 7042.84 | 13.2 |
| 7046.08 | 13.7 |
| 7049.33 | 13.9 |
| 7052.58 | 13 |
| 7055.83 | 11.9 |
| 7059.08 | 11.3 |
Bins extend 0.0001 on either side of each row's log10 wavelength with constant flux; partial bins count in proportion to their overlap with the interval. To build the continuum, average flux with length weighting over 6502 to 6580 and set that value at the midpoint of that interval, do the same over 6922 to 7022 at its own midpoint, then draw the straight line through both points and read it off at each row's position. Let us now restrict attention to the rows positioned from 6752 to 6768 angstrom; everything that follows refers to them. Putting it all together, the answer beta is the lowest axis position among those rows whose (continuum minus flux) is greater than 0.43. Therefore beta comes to 6760.02 angstrom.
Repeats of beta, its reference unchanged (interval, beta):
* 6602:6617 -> 6603.10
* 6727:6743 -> 6741.36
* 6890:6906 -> 6895.22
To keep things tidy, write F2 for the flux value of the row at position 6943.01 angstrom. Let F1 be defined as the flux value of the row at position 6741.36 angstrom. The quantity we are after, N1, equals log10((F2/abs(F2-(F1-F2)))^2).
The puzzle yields -0.04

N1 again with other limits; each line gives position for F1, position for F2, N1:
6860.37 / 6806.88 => 0.01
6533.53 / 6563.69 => -0.05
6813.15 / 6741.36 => 0.02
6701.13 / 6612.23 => 0.01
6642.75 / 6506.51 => -0.02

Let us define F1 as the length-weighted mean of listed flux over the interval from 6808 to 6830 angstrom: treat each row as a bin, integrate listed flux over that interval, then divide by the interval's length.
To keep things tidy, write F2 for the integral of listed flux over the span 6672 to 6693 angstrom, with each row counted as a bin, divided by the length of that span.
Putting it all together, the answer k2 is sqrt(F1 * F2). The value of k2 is 12.46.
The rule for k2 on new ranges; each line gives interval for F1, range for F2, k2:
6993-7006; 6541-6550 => 12.75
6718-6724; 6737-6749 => 12.53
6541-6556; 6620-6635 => 12.36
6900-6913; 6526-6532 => 12.49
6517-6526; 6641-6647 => 12.23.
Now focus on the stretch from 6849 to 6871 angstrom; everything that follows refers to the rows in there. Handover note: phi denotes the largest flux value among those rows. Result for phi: 12.4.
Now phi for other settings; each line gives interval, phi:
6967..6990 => 12.9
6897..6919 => 12.6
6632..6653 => 13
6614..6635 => 12.5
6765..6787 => 12.3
